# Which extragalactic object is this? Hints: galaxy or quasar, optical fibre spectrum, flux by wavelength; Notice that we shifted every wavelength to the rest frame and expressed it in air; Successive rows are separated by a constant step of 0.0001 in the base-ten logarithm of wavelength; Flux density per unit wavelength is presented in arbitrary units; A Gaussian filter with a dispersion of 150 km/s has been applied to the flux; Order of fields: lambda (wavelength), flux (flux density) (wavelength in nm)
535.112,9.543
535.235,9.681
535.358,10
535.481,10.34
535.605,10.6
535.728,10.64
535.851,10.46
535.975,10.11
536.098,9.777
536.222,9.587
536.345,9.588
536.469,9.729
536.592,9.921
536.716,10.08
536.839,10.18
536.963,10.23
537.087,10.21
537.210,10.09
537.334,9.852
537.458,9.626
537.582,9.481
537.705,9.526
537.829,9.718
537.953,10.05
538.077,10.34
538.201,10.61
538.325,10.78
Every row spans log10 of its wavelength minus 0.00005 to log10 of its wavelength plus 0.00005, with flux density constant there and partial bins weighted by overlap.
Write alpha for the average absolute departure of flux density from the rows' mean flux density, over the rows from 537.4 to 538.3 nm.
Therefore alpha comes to 0.365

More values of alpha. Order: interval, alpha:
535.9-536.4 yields 0.178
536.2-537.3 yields 0.223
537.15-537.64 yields 0.209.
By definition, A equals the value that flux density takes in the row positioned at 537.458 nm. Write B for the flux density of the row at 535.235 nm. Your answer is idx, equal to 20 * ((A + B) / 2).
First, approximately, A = 9.626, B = 9.681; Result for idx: 193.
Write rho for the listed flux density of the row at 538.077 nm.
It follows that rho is 10.34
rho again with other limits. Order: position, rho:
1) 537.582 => 9.481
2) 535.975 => 10.11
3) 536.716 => 10.08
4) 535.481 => 10.34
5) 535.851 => 10.46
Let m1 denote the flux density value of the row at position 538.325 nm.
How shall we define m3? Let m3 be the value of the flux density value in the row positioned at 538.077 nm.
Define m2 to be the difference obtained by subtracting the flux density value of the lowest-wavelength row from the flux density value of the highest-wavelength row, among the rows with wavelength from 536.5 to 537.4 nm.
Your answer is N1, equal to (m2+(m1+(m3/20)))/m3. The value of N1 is 1.09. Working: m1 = 10.78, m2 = -0.07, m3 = 10.34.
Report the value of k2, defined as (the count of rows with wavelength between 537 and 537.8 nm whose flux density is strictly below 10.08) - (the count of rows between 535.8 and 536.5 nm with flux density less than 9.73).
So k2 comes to 1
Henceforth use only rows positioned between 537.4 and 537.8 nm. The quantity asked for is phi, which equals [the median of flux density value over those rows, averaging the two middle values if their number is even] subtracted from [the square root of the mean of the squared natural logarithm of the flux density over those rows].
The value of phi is -7.3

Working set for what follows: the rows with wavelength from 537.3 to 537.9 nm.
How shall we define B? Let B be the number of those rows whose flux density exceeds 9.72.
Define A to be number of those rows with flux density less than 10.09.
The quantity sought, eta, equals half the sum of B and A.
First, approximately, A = 5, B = 1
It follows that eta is 3.0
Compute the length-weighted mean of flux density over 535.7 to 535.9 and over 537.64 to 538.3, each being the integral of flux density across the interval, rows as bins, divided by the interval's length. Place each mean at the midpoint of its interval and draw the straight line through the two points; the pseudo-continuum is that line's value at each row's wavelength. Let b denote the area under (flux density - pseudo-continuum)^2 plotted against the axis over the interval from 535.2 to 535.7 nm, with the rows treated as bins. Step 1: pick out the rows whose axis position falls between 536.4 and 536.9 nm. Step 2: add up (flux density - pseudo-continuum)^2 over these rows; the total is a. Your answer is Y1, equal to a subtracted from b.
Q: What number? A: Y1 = -0.63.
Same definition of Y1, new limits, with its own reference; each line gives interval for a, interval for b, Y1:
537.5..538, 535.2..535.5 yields -0.87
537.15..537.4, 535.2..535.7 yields -0.01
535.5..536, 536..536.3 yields 0.00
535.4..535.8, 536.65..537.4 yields -0.05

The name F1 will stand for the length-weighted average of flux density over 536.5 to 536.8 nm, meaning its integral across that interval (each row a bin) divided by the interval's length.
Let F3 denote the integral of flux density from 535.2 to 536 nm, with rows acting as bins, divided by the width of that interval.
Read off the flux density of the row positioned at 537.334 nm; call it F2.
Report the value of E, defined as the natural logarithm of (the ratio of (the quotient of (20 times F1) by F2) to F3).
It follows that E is 0.68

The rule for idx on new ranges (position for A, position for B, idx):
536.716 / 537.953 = 201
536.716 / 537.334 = 199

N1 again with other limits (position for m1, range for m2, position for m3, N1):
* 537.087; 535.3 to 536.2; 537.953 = 1.04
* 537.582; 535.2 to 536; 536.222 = 1.08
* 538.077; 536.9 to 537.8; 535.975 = 1.00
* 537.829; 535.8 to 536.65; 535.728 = 0.91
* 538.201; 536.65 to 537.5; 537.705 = 1.12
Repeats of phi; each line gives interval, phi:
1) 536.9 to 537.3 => -7.9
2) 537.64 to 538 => -7.4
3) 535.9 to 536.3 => -7.5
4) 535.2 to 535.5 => -7.7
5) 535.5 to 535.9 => -8.2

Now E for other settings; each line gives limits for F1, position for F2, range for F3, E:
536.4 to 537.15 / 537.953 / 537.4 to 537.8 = 0.74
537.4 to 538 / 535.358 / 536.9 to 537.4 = 0.65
